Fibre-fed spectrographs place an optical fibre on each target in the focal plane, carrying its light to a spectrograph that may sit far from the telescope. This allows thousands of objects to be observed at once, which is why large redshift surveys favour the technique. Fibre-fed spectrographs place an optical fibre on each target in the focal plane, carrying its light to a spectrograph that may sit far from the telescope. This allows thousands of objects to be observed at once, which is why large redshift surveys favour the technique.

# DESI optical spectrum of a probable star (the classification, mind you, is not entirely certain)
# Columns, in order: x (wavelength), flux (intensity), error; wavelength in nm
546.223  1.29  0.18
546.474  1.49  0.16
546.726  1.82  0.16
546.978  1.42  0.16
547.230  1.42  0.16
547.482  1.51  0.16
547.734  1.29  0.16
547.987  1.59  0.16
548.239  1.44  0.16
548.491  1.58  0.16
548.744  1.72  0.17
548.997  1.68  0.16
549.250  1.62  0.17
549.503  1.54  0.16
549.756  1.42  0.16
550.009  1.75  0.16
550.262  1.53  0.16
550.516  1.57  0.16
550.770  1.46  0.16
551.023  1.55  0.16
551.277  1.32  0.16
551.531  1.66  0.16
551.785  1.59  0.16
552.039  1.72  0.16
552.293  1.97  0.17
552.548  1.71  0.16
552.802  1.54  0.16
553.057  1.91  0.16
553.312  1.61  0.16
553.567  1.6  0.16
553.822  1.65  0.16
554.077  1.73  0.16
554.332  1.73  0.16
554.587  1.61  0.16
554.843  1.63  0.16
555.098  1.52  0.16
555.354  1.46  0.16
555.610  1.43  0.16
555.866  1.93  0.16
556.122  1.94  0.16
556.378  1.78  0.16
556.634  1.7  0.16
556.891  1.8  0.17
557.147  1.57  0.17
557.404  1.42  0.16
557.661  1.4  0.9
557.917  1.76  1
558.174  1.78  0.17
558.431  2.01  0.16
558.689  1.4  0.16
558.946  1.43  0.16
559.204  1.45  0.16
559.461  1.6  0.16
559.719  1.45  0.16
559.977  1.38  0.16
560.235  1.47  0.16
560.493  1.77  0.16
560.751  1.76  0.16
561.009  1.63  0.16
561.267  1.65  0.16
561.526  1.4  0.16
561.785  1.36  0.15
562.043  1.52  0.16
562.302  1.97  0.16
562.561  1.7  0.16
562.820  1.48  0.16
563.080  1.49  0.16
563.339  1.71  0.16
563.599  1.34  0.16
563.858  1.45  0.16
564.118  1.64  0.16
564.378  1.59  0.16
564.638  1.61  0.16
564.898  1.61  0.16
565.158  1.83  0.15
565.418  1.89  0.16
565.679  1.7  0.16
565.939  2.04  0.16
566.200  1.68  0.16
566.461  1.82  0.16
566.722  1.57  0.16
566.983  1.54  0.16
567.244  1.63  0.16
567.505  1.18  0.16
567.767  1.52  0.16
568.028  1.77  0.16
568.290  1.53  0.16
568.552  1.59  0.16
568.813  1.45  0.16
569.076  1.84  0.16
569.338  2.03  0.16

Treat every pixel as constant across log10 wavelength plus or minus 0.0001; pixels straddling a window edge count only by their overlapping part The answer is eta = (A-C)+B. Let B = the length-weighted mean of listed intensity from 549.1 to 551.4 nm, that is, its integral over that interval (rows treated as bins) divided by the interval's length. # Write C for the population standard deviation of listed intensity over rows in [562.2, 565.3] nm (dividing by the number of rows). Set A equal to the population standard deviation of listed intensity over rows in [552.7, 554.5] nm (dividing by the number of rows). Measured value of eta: 1.48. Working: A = 0.113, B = 1.531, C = 0.165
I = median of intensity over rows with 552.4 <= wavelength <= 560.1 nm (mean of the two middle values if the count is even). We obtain 1.61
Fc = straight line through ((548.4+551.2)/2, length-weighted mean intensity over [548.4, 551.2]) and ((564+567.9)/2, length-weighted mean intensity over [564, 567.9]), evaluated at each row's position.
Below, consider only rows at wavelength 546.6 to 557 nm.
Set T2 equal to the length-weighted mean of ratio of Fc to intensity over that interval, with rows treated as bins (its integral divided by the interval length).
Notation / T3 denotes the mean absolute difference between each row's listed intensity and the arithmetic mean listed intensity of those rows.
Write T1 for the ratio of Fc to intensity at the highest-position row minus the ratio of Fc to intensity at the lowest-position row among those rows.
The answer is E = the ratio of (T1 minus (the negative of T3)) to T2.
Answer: 0.17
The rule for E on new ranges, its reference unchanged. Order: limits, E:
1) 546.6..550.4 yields 0.28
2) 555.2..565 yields 0.08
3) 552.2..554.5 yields 0.24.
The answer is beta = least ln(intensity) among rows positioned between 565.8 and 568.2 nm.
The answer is 0.166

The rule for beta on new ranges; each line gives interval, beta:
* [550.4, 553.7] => 0.278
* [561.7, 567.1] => 0.293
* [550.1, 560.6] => 0.278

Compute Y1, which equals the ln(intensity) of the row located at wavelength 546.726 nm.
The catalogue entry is 0.60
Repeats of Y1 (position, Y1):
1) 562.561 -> 0.53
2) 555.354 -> 0.38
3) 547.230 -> 0.35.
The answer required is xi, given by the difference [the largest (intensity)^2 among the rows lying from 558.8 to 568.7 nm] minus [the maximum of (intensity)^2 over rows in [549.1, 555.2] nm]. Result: 0.3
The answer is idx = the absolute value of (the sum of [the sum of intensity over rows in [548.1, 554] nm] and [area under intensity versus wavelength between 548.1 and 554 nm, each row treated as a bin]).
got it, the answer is 46.7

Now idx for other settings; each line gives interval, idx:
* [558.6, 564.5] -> 44.8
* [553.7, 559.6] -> 47.4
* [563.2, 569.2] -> 47.3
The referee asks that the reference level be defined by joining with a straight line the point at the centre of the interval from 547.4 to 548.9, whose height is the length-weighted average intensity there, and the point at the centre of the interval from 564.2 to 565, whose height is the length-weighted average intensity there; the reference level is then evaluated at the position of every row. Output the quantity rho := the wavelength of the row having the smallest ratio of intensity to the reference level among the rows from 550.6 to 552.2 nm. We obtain 551.277 nm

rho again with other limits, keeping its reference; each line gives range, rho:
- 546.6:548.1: 547.734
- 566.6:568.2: 567.505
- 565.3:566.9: 566.722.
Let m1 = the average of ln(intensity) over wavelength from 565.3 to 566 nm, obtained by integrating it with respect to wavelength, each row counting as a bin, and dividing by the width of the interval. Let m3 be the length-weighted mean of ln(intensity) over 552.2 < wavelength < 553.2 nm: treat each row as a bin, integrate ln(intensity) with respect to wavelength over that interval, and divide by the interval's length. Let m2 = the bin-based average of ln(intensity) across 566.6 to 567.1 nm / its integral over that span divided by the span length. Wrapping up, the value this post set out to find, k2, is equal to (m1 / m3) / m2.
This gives 2.46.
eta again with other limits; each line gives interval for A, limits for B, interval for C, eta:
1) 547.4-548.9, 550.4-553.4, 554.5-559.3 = 1.57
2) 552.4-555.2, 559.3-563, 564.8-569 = 1.49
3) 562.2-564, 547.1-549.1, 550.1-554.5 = 1.57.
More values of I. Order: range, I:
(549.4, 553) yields 1.56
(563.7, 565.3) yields 1.61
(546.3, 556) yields 1.59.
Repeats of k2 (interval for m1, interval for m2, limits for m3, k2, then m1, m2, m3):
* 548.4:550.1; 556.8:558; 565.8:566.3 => 1.70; 0.48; 0.45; 0.62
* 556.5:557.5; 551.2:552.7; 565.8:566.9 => 1.69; 0.48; 0.51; 0.56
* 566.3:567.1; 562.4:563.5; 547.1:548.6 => 2.78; 0.50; 0.47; 0.38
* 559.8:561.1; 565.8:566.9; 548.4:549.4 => 1.64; 0.46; 0.56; 0.50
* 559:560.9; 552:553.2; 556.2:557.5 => 1.50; 0.43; 0.57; 0.51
